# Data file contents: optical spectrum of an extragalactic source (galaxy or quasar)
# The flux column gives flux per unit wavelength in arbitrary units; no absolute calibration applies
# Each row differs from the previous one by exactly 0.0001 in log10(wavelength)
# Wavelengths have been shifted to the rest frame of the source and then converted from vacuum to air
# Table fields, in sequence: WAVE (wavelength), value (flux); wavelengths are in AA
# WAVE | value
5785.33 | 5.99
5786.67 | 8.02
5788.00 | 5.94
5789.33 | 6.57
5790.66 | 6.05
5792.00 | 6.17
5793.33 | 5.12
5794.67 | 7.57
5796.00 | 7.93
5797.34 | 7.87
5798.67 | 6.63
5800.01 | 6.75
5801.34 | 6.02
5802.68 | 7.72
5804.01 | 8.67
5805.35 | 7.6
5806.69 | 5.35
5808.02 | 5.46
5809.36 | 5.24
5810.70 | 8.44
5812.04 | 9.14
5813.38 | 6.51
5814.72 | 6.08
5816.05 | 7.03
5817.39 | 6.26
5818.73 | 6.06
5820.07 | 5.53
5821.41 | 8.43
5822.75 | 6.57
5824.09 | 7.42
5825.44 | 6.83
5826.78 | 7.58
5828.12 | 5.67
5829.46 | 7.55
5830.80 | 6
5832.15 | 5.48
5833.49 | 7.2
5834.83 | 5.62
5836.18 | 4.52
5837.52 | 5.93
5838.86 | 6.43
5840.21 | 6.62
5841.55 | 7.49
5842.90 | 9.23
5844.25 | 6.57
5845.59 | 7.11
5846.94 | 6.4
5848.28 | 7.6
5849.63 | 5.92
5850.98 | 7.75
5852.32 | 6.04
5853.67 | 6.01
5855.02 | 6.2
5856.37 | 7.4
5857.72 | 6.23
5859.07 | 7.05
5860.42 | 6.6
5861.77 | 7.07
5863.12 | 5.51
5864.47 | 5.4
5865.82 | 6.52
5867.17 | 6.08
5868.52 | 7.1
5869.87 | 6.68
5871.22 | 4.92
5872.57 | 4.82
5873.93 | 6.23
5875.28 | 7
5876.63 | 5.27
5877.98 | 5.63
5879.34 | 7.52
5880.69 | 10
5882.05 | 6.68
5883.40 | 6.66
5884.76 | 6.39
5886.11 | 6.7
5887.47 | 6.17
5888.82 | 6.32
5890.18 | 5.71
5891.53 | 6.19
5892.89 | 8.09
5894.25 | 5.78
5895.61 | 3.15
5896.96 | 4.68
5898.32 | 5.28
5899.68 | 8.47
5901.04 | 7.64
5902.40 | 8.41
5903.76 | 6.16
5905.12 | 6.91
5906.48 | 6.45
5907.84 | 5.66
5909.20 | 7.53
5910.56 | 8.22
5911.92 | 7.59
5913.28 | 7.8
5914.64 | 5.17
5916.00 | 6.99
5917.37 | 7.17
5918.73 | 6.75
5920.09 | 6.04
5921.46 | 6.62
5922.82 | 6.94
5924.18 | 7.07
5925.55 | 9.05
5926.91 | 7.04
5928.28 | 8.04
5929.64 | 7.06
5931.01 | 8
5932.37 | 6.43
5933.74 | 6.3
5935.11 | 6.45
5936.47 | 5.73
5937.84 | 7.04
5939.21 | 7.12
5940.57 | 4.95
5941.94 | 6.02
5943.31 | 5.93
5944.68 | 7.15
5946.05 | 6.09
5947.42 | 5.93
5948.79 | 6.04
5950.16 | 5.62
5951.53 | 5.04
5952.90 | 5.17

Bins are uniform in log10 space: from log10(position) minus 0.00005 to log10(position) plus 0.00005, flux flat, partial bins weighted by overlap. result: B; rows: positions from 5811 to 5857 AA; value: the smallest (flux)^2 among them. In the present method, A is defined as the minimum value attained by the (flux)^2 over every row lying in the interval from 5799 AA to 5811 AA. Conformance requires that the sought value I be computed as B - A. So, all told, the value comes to -7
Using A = 27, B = 20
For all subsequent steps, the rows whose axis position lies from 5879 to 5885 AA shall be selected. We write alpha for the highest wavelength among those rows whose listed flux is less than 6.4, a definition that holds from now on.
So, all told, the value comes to 5884.76 AA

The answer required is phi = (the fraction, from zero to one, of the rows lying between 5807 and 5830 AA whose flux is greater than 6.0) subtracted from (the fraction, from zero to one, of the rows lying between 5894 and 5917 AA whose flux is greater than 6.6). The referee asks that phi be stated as -0.2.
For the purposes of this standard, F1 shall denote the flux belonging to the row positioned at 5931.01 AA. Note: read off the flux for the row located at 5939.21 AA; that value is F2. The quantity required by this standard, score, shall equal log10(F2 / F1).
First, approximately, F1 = 8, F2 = 7.12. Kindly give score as -0.05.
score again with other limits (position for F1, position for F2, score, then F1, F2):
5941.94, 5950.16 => -0.03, 6.02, 5.62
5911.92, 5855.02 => -0.09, 7.59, 6.2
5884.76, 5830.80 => -0.03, 6.39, 6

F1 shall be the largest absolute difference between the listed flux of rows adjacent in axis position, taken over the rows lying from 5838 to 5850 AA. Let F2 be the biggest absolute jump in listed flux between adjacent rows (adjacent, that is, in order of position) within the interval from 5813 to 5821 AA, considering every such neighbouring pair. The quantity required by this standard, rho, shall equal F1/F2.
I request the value 2.8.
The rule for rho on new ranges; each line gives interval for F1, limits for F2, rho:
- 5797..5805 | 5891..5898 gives 0.6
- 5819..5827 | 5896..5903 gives 0.9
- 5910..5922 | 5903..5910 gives 1.4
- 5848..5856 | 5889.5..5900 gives 0.6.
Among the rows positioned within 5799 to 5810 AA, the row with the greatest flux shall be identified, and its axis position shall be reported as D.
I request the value 5804.01 AA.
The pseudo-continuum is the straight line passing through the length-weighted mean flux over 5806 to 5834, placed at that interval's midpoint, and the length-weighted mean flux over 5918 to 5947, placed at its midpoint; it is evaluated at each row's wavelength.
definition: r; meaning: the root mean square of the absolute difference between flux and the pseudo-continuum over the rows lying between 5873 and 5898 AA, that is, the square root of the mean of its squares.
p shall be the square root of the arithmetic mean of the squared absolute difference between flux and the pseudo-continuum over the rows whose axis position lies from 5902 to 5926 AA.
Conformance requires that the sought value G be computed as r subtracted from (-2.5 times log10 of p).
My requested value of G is -1.42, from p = 1.00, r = 1.42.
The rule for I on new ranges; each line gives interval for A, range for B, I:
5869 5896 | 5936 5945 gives 15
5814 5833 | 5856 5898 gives -20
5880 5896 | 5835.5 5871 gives 11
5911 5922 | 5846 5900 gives -17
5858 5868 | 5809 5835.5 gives -2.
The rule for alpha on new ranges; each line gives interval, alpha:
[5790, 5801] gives 5793.33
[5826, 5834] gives 5832.15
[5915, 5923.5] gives 5920.09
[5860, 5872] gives 5871.22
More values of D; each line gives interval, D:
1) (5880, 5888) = 5880.69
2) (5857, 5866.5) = 5861.77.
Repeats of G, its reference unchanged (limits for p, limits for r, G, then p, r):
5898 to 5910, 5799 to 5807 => -1.28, 1.11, 1.17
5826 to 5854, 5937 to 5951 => -0.91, 1.02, 0.88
